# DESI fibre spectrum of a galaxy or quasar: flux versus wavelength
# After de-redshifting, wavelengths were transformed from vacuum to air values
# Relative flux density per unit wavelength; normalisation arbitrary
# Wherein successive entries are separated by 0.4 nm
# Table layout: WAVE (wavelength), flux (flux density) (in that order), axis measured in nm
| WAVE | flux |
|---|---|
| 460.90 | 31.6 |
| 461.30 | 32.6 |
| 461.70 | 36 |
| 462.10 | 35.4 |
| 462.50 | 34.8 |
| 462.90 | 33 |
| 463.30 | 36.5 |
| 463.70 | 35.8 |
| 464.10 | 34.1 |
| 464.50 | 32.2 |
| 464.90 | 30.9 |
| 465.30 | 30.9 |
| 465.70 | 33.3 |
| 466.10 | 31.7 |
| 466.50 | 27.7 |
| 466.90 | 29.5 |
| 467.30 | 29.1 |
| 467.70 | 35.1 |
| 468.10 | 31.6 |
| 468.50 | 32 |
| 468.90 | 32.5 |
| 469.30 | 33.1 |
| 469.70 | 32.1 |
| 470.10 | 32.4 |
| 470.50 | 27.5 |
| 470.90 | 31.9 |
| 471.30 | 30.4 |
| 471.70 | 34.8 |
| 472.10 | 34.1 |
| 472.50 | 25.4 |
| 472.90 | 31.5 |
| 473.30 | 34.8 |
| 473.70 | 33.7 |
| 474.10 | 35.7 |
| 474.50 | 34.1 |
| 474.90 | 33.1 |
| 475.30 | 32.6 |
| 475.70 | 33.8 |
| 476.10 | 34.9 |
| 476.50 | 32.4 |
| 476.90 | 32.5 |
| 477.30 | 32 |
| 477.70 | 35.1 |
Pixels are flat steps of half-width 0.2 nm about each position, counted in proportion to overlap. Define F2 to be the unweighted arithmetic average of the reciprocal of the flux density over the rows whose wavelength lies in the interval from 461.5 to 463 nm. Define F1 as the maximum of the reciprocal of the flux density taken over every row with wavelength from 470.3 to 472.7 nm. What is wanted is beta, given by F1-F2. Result 0.0106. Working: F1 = 0.0394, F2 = 0.0288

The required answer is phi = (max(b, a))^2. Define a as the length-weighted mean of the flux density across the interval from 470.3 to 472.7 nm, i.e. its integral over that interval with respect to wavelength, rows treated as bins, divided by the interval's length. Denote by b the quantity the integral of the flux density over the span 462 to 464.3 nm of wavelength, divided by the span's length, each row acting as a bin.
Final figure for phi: 1219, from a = 30.7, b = 34.9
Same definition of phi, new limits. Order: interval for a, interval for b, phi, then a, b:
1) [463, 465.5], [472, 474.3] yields 1114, 33.4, 32.5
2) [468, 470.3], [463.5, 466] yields 1077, 32.3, 32.8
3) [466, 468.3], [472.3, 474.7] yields 1058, 30.7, 32.5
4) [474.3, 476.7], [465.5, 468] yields 1121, 33.5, 31.1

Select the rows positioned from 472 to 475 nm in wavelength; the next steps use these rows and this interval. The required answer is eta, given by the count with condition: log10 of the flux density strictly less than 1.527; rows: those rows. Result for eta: 3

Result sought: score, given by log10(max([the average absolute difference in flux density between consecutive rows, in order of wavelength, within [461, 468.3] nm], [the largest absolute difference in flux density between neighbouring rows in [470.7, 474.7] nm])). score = 0.94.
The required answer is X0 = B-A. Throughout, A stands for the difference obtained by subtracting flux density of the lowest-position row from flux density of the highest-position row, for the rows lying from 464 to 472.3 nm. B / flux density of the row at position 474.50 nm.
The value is 34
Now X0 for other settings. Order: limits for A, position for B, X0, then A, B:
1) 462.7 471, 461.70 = 37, -1.1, 36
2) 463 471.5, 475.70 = 40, -6.1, 33.8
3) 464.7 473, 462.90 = 32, 0.6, 33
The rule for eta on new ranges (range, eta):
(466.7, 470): 7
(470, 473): 6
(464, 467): 7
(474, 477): 4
